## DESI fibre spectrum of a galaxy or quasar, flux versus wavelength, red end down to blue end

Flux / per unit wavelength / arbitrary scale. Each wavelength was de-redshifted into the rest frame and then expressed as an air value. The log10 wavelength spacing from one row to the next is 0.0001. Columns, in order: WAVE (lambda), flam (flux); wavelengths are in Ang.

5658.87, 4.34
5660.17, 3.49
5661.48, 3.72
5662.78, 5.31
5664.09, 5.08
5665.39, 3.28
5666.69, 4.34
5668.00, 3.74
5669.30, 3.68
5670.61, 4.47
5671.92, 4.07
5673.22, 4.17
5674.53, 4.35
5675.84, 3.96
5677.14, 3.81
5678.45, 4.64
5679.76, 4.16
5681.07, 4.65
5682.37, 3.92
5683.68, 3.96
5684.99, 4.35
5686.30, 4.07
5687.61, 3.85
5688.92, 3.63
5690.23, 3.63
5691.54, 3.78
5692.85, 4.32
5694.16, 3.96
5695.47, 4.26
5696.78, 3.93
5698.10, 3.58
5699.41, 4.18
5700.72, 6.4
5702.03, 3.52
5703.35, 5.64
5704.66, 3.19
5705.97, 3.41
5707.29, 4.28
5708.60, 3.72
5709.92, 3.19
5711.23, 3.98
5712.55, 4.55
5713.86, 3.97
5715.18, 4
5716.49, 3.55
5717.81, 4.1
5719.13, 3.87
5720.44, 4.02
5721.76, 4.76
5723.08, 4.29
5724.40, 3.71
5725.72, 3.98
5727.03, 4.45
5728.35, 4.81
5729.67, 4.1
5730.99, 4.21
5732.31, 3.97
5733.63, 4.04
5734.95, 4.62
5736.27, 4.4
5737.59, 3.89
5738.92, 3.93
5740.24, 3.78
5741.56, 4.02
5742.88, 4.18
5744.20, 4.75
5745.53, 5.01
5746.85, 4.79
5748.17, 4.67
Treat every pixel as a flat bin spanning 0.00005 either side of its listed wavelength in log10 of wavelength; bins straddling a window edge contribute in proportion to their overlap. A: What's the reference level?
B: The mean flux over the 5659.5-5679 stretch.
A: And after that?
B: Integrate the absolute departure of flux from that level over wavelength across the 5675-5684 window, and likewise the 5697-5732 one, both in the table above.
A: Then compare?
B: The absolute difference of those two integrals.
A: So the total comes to 14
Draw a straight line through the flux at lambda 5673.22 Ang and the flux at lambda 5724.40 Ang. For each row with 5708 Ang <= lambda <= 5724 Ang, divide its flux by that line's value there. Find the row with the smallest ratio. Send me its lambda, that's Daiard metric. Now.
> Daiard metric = 5709.92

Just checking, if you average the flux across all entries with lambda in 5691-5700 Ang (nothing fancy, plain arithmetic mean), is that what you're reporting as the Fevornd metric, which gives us 4.00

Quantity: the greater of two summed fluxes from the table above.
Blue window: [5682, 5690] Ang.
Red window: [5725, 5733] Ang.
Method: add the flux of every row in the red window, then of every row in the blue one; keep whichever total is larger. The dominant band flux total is 25.5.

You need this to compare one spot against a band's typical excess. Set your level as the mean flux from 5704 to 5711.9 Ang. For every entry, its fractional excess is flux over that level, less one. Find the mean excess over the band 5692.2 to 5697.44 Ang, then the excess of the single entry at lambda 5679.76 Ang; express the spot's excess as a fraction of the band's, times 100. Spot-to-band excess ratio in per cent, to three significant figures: 109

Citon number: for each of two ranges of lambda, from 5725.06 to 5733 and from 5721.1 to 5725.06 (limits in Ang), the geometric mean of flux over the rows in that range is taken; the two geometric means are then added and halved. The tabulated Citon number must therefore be 4.24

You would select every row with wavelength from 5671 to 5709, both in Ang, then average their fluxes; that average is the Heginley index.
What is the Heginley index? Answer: 4.12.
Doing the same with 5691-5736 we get 4.13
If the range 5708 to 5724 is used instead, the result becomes 4.00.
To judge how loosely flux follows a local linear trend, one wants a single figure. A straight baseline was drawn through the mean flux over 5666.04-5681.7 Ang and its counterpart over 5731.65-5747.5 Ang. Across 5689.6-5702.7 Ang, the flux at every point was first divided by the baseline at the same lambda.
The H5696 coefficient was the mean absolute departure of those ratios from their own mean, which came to 0.120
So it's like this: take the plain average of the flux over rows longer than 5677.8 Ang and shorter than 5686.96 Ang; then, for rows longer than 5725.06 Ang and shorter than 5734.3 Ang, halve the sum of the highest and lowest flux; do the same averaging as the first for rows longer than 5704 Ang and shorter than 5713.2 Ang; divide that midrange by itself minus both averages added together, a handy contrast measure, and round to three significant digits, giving -1.21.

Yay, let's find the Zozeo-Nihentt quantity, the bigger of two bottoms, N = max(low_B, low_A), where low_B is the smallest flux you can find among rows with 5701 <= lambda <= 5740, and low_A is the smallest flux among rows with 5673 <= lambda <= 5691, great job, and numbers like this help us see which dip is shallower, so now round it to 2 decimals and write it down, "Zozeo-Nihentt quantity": 3.63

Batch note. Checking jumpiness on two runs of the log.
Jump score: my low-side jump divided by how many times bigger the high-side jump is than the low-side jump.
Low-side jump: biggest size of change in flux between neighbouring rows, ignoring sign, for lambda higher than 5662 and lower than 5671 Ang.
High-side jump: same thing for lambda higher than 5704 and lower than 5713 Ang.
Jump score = 3.7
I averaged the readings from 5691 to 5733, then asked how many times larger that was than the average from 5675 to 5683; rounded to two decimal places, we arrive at 0.98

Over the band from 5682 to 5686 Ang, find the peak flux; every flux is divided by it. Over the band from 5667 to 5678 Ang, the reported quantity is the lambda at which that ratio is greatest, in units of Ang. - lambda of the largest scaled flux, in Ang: 5670.61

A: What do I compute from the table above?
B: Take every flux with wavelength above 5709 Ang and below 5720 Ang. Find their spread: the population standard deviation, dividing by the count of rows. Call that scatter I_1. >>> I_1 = 0.37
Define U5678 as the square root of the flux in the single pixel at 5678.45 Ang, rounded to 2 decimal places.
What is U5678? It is 2.15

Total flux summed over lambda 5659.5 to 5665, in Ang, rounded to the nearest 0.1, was 17.6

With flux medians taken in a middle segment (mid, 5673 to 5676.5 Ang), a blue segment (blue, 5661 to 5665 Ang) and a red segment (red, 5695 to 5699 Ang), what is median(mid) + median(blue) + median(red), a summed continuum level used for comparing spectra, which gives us 13.2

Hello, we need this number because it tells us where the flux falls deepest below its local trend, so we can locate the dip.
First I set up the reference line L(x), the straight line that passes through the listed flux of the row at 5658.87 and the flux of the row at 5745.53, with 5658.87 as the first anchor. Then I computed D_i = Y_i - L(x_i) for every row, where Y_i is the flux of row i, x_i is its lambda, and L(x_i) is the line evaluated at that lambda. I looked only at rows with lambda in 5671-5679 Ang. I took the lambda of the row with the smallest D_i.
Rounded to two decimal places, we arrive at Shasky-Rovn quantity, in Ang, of 5677.14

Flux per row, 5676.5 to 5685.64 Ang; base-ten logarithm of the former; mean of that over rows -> 0.62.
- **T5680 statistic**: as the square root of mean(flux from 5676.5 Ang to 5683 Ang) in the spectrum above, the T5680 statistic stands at 2.06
